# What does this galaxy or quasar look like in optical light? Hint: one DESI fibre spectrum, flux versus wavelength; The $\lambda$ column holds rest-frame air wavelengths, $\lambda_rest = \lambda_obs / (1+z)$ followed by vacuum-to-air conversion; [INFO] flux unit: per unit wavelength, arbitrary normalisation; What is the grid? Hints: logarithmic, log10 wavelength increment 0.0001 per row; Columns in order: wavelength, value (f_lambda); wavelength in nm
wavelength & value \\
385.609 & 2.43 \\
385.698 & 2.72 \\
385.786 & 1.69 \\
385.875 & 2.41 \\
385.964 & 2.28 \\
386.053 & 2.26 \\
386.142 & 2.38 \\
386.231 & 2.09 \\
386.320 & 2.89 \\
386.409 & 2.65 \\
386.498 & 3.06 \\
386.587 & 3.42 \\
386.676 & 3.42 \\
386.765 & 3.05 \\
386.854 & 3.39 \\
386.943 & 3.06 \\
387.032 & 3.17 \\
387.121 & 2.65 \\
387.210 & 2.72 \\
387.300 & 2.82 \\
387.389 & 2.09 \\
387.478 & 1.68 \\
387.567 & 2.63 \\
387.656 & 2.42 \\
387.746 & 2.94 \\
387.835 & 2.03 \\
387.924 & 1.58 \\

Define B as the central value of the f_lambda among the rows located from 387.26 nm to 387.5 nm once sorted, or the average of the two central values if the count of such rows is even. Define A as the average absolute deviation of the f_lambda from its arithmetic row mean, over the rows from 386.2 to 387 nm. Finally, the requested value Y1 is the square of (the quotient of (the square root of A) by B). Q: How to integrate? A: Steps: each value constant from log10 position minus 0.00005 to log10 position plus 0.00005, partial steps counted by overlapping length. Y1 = 0.070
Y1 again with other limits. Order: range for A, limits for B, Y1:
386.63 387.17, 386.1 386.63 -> 0.027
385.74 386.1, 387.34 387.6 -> 0.054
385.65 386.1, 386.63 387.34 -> 0.025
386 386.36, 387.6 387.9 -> 0.041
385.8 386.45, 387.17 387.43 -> 0.027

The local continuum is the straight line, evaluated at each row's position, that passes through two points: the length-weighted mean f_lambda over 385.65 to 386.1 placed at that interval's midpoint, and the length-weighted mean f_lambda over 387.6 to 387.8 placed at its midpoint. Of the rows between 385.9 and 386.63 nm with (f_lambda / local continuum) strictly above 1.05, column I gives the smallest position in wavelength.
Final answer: 386.320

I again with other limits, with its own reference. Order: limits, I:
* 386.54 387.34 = 386.587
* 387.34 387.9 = 387.746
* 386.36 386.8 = 386.409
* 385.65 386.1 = 385.698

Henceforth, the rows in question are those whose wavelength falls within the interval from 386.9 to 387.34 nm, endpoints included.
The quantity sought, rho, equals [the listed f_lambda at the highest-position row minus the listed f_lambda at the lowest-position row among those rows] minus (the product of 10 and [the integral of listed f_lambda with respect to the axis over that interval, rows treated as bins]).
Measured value -12.9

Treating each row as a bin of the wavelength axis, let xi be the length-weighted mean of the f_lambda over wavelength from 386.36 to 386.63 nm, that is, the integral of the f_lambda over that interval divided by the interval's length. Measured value 3.04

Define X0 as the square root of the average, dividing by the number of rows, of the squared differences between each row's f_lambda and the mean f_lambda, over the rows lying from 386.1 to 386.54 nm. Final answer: 0.35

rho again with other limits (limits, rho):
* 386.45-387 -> -17.8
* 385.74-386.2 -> -9.5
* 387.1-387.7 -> -14.8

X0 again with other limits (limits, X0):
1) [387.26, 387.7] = 0.40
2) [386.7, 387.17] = 0.24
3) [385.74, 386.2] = 0.26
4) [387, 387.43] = 0.35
